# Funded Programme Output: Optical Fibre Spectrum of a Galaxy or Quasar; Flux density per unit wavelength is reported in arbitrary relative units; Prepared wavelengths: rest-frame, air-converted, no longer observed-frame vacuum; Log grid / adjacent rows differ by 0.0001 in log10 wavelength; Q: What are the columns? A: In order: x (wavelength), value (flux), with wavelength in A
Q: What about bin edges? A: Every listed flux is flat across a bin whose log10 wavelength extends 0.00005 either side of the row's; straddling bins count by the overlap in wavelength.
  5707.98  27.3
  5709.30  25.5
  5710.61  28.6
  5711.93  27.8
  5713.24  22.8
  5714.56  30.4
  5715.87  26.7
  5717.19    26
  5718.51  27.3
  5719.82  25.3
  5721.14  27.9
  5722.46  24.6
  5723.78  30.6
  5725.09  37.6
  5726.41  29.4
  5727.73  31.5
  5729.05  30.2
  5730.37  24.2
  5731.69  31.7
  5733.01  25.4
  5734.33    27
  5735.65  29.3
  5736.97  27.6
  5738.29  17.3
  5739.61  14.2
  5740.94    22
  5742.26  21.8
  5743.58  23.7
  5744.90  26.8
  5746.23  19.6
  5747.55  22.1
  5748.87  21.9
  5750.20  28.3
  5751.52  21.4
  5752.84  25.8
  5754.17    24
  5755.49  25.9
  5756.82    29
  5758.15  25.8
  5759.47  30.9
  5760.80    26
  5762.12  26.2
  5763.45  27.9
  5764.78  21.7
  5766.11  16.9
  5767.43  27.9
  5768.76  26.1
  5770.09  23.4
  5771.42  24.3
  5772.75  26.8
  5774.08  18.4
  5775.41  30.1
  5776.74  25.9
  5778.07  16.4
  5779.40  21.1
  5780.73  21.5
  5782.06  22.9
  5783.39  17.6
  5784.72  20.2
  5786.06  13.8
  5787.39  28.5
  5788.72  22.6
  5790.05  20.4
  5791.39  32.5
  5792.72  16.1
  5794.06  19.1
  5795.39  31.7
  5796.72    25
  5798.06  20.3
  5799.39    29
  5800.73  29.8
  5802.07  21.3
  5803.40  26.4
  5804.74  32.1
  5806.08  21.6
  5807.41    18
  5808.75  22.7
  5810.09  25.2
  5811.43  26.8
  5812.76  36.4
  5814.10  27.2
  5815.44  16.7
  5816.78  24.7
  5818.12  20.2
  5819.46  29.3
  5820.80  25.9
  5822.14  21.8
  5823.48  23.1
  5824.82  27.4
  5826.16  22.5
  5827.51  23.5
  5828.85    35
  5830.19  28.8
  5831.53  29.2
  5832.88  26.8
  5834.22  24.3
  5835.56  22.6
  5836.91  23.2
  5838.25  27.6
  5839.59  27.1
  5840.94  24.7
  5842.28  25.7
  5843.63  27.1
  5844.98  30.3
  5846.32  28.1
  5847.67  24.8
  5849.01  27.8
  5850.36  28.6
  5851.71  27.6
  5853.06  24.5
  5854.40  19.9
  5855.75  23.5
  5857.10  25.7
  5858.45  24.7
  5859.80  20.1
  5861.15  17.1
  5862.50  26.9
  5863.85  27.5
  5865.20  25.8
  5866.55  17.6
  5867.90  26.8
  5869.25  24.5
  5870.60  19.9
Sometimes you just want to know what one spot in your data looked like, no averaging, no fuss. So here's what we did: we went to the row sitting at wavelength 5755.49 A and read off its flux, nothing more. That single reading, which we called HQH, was 25.9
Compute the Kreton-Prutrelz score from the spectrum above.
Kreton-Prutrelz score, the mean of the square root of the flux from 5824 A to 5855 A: 5.13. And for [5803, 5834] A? 5.05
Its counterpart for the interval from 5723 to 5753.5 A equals 5.04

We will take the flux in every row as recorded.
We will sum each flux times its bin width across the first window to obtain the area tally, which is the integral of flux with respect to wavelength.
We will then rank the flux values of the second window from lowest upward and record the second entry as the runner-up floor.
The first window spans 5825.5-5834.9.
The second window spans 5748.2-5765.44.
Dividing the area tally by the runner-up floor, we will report 12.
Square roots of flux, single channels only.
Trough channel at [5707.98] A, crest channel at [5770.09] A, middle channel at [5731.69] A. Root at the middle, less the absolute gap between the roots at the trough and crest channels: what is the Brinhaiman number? 5.2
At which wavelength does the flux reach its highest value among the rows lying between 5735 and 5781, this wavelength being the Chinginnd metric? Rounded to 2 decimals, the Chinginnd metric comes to 5759.47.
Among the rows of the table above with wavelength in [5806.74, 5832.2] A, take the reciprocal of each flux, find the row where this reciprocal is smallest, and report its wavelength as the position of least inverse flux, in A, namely 5812.76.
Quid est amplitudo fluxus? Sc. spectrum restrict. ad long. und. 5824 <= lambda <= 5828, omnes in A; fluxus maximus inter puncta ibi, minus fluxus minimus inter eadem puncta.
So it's 5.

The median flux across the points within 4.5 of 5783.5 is 21.1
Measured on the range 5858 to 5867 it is 24.7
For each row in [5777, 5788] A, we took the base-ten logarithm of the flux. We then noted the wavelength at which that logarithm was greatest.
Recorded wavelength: 5787.39 A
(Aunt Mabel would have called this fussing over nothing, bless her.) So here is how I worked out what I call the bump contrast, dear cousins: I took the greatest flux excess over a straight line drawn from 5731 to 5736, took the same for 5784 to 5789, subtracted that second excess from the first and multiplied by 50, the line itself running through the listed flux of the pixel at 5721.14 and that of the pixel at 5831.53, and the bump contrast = 193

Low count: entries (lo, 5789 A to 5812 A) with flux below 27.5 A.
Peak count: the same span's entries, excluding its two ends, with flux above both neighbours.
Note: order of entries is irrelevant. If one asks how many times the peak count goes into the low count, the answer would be 3.0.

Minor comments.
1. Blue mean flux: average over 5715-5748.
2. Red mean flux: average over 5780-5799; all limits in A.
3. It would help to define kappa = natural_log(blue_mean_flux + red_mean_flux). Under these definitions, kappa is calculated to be 3.88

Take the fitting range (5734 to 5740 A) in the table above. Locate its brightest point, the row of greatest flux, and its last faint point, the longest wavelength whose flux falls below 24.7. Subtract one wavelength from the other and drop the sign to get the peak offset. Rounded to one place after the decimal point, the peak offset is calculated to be 4.0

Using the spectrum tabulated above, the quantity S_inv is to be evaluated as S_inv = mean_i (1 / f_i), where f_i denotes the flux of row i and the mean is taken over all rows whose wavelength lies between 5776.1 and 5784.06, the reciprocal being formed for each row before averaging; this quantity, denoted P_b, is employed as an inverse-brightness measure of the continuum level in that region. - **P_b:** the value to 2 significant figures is 0.049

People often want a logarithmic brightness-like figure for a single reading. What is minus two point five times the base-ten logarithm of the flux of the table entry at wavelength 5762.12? -3.55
